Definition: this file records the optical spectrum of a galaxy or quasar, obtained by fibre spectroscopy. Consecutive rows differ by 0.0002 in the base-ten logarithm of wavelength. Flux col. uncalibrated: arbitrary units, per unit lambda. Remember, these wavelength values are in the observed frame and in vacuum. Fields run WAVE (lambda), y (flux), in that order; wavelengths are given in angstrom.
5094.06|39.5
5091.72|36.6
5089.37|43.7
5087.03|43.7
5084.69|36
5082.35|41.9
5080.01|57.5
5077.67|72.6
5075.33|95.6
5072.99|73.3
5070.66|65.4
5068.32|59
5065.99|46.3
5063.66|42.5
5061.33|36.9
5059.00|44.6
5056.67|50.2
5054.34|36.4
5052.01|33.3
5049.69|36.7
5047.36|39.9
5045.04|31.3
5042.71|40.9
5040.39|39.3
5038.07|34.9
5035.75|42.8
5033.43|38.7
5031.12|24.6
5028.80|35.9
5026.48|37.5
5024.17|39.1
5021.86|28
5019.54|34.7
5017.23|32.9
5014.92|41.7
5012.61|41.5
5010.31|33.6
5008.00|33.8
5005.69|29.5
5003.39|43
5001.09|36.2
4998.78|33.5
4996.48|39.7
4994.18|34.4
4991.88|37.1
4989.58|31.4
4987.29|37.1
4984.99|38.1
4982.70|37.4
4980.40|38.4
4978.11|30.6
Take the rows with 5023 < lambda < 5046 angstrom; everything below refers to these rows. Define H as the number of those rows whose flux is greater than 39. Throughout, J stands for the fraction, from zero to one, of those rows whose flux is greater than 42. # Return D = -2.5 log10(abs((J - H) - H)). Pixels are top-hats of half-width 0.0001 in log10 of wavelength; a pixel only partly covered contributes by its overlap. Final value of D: -2.2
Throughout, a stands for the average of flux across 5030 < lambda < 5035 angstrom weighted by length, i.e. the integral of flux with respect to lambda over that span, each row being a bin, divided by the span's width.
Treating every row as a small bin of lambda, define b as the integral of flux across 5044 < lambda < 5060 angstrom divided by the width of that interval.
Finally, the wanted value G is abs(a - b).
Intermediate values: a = 32.7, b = 39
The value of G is 6.3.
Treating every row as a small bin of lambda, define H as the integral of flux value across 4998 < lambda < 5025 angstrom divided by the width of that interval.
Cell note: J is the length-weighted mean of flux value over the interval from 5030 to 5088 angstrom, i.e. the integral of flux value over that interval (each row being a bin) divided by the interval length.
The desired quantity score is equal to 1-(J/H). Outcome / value -0.3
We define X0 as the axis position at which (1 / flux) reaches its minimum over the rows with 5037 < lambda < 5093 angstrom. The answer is 5075.33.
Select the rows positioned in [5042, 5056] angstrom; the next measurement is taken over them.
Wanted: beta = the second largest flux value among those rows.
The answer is 39.9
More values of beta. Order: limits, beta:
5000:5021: 41.7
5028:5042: 39.3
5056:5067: 46.3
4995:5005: 39.7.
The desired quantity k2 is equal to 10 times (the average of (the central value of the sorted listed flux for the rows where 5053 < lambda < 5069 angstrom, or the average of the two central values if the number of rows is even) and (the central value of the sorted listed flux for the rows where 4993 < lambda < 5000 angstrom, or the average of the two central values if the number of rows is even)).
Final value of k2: 395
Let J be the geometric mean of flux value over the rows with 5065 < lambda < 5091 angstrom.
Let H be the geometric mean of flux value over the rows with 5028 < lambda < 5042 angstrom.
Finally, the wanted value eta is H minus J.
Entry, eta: -20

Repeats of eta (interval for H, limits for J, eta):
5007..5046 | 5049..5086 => -14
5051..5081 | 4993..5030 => 17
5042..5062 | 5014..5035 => 4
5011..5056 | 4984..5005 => -1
